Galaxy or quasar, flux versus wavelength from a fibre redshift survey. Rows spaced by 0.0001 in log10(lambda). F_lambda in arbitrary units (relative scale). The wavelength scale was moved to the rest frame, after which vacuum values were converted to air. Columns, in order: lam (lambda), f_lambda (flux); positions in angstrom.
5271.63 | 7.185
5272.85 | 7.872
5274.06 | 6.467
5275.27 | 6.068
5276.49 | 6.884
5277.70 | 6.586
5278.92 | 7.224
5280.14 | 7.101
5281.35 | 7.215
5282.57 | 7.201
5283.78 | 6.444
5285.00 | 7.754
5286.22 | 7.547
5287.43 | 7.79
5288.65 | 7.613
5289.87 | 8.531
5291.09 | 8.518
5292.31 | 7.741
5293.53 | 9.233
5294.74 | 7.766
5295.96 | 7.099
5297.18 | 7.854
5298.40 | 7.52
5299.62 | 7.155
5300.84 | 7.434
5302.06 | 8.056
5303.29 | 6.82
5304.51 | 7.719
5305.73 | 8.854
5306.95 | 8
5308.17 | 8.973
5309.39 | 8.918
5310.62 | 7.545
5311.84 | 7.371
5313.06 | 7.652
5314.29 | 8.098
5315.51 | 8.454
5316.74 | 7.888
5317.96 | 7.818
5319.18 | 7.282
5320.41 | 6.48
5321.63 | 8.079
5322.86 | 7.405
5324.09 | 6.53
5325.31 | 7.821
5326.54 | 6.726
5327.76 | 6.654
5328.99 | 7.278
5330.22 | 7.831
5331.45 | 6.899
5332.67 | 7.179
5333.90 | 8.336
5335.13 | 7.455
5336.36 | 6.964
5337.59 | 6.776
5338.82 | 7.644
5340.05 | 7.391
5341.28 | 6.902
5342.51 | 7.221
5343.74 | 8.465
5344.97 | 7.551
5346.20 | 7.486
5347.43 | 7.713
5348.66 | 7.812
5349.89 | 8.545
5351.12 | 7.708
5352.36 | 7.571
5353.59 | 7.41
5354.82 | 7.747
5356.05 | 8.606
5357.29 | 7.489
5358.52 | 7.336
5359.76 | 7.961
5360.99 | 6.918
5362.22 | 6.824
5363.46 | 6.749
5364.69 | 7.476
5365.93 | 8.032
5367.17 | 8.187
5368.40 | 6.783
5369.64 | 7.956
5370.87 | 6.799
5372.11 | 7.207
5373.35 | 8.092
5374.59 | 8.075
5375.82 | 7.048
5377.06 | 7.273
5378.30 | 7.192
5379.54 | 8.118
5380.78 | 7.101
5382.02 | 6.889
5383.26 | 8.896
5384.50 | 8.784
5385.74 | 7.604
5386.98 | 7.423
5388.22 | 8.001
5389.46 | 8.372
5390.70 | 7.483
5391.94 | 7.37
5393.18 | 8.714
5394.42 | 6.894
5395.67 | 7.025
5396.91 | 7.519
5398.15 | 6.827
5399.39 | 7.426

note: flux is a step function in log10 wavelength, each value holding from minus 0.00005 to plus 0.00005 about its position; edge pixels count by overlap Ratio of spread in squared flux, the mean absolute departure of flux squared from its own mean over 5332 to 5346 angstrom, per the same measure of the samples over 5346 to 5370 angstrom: 0.98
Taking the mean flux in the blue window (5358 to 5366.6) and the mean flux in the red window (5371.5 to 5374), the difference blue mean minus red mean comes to -0.3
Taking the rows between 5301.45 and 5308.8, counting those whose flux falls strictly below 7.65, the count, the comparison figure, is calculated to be 1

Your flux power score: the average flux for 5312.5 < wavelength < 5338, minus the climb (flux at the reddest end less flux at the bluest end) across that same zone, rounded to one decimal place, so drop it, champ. 8.3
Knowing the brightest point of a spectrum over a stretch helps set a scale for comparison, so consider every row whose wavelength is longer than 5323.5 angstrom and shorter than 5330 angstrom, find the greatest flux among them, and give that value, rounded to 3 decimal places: 7.821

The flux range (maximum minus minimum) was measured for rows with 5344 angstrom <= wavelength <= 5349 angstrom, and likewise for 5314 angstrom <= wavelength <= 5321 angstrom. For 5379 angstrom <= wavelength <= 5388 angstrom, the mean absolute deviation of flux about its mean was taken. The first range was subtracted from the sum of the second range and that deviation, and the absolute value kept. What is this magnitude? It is 2.3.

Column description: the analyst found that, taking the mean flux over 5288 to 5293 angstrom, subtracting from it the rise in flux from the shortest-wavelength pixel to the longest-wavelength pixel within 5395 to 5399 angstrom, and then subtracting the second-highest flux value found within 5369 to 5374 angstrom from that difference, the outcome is 0.3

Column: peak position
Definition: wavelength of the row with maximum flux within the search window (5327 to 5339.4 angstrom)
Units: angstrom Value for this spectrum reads 5333.90 angstrom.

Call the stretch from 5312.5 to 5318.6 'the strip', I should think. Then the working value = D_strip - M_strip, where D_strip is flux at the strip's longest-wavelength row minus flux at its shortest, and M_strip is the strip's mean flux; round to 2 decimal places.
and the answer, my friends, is -7.82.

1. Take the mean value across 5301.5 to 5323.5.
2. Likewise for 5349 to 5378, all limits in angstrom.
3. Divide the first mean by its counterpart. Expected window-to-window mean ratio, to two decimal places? 1.04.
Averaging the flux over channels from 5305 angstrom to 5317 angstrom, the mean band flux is 8.18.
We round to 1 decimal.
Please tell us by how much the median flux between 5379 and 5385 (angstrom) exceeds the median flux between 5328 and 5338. 0.9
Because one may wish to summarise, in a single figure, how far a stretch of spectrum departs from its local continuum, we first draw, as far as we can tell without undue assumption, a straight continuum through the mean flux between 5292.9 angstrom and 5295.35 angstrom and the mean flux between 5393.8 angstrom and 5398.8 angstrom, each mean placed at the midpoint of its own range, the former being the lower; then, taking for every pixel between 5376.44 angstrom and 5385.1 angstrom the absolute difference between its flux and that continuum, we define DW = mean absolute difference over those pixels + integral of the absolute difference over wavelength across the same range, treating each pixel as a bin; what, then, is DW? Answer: 6.6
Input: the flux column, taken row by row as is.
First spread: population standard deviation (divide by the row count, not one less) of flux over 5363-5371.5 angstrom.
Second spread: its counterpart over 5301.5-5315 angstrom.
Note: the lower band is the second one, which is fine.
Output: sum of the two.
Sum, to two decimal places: 1.25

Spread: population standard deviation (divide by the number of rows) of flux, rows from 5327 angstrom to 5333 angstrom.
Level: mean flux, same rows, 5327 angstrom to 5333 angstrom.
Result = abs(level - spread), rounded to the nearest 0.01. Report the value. 6.77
